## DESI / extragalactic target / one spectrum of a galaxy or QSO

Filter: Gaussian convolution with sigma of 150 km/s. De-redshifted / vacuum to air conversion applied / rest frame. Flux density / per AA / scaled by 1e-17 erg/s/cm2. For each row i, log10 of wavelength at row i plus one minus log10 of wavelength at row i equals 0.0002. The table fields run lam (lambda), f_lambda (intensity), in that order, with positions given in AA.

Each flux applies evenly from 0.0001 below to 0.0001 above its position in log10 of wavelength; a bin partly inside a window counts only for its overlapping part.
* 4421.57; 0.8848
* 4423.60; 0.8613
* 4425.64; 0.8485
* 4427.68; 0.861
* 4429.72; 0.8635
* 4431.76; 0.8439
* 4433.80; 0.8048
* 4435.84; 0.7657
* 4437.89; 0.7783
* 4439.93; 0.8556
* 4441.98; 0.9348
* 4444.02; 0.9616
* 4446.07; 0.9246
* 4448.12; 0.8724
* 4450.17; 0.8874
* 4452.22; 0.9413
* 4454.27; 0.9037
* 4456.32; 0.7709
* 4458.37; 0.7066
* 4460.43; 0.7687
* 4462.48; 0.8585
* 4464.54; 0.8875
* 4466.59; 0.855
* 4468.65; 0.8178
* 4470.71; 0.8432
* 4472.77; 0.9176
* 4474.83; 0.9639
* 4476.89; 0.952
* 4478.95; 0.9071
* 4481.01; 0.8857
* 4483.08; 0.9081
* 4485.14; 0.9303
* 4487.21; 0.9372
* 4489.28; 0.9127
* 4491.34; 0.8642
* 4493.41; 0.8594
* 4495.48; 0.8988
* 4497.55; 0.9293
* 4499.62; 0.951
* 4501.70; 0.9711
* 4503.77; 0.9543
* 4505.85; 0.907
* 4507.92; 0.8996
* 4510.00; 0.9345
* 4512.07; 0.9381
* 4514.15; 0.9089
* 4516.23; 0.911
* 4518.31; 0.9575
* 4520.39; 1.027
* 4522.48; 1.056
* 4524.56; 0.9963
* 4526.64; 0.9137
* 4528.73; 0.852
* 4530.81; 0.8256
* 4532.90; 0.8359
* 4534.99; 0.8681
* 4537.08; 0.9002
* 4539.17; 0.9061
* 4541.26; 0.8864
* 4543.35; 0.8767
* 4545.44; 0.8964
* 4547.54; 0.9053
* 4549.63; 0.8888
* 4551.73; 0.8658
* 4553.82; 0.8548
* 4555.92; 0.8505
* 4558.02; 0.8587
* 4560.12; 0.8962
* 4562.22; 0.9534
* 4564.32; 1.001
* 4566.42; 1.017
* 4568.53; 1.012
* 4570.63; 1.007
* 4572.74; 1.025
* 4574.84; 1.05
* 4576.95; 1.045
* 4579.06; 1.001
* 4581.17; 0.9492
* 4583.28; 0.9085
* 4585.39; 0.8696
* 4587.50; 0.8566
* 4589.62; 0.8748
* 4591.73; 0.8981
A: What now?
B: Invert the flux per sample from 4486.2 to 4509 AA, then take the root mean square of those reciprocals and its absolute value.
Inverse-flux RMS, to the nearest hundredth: 1.09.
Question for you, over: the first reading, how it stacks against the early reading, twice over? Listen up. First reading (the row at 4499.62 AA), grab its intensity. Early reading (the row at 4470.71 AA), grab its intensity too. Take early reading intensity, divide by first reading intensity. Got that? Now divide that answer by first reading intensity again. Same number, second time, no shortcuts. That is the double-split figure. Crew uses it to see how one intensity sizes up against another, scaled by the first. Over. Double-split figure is 0.93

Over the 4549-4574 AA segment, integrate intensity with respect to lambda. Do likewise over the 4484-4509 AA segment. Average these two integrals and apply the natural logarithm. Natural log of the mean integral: 3.14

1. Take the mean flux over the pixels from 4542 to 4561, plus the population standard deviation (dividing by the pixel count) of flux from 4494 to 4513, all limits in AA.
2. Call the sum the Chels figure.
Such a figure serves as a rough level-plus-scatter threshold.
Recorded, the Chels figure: 0.90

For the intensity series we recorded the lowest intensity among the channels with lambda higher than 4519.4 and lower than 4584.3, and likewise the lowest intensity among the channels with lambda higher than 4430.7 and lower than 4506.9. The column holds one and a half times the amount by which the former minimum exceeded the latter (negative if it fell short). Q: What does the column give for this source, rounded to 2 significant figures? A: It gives 0.18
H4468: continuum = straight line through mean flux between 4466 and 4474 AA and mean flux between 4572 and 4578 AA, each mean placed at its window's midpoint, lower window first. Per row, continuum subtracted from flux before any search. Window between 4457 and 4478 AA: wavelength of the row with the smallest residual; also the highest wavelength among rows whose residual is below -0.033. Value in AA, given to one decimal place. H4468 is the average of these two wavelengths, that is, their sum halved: 4463.5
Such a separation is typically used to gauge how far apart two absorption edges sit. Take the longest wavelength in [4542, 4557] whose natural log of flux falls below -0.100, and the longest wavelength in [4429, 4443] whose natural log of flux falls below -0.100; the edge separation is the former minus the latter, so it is 116.0 AA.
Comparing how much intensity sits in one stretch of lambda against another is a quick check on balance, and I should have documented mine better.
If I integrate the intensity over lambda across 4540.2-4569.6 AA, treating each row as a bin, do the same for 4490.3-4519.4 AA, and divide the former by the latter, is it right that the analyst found 1.00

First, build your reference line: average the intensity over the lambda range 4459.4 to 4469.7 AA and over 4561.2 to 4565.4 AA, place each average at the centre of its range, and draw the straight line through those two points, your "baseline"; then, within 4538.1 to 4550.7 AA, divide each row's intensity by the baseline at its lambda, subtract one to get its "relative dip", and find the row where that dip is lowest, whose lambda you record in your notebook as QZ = 4543.35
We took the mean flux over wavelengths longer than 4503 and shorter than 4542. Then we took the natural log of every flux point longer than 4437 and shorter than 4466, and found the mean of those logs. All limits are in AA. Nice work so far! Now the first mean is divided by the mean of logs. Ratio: -6.0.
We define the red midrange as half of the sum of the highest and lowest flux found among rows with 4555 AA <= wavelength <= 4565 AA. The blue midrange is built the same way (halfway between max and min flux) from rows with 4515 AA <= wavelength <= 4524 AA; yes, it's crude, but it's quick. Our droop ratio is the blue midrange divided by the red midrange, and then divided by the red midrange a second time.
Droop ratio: 1.15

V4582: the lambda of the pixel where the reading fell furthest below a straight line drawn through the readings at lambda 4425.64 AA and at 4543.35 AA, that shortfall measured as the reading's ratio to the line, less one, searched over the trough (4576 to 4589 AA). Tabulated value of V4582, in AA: 4587.50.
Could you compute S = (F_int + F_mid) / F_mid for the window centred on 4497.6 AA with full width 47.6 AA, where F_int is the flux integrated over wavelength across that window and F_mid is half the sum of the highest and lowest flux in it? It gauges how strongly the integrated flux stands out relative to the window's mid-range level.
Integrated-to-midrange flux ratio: 47.8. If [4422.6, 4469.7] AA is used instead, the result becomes 49.0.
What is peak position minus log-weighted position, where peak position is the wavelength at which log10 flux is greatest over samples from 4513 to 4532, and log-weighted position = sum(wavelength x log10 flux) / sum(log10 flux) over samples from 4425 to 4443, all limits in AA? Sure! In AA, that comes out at 88.8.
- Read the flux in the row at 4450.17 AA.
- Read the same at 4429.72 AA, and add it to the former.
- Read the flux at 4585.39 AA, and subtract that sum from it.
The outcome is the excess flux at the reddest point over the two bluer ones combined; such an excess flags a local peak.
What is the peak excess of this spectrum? -0.88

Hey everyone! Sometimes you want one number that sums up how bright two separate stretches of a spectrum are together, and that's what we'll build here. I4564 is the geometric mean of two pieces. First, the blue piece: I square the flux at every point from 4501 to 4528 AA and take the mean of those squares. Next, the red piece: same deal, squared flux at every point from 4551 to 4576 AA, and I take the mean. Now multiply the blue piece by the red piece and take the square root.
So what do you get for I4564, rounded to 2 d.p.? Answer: 0.91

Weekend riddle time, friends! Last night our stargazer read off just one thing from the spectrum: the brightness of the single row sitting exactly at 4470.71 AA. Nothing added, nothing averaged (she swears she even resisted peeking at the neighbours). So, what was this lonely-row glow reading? 0.8432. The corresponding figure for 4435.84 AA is 0.7657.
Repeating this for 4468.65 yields 0.8178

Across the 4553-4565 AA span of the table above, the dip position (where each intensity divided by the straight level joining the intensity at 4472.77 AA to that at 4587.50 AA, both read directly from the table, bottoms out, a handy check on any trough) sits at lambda 4555.92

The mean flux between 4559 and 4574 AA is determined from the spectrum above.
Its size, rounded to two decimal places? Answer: 0.99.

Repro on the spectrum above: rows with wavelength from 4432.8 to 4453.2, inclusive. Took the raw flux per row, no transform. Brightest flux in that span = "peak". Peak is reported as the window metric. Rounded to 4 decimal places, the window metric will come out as 0.9616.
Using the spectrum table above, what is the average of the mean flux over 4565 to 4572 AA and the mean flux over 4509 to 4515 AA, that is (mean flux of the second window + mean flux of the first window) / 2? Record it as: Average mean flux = 0.97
